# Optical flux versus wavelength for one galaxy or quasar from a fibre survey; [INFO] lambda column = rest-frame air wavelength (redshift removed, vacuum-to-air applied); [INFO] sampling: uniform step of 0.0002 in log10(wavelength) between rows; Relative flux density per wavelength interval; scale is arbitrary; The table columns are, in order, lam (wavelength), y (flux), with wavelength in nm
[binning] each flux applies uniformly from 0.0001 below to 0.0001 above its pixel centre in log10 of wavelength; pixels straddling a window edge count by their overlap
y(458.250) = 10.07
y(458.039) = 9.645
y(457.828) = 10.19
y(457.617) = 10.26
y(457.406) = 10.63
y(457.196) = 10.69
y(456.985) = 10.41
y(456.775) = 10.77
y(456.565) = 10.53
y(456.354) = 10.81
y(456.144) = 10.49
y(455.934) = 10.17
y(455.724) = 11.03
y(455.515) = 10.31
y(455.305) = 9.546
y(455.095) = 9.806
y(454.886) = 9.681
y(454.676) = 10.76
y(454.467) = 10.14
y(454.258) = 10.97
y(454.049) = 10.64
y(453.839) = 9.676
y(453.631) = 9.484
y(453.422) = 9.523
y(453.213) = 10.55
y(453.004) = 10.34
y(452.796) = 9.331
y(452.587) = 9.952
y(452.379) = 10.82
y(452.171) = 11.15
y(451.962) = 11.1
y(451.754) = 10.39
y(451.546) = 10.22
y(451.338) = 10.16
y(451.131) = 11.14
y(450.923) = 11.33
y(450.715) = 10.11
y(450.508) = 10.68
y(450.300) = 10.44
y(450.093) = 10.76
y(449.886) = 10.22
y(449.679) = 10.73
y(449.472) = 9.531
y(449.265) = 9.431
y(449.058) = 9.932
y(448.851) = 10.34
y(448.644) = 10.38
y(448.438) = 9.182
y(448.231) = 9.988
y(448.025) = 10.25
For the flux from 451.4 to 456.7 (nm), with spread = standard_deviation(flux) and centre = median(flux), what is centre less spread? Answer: 9.8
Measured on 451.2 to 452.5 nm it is 10.2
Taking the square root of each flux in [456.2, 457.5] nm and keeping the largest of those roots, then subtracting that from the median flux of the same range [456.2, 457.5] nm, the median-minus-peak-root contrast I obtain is 7.4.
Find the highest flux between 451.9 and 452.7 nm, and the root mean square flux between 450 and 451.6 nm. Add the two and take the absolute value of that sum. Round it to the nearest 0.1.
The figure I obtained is 21.8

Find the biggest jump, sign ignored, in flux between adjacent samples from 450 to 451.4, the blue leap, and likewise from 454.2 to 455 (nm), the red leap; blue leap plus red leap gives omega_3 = 2.3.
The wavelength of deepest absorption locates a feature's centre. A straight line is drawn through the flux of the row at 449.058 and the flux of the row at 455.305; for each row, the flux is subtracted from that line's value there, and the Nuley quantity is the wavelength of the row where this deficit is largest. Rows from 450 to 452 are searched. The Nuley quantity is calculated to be 450.715 nm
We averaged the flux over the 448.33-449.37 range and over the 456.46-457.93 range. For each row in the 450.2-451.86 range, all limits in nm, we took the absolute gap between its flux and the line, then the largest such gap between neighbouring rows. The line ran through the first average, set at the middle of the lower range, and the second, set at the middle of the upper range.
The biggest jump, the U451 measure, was 1.20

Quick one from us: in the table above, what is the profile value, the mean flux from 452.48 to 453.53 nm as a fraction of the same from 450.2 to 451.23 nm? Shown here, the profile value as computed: 0.93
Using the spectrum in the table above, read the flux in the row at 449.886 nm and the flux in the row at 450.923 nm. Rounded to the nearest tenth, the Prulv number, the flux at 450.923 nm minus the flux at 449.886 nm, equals 1.1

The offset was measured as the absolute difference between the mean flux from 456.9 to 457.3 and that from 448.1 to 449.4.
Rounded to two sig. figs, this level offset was 0.67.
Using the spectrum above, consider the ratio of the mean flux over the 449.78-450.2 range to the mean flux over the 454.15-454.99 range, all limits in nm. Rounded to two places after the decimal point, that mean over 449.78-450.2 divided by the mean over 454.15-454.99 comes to 1.01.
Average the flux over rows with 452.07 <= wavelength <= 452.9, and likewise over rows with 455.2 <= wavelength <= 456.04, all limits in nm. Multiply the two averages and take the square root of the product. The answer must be 10.29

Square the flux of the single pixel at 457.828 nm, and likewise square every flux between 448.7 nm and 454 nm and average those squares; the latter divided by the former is 1.02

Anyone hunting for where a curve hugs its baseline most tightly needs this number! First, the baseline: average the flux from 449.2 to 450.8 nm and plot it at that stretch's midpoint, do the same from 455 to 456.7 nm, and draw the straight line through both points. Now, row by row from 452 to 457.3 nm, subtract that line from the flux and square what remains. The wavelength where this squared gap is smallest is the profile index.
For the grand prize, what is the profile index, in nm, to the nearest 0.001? 455.515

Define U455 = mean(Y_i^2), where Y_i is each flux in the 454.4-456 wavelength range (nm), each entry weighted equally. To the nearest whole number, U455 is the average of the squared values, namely 104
